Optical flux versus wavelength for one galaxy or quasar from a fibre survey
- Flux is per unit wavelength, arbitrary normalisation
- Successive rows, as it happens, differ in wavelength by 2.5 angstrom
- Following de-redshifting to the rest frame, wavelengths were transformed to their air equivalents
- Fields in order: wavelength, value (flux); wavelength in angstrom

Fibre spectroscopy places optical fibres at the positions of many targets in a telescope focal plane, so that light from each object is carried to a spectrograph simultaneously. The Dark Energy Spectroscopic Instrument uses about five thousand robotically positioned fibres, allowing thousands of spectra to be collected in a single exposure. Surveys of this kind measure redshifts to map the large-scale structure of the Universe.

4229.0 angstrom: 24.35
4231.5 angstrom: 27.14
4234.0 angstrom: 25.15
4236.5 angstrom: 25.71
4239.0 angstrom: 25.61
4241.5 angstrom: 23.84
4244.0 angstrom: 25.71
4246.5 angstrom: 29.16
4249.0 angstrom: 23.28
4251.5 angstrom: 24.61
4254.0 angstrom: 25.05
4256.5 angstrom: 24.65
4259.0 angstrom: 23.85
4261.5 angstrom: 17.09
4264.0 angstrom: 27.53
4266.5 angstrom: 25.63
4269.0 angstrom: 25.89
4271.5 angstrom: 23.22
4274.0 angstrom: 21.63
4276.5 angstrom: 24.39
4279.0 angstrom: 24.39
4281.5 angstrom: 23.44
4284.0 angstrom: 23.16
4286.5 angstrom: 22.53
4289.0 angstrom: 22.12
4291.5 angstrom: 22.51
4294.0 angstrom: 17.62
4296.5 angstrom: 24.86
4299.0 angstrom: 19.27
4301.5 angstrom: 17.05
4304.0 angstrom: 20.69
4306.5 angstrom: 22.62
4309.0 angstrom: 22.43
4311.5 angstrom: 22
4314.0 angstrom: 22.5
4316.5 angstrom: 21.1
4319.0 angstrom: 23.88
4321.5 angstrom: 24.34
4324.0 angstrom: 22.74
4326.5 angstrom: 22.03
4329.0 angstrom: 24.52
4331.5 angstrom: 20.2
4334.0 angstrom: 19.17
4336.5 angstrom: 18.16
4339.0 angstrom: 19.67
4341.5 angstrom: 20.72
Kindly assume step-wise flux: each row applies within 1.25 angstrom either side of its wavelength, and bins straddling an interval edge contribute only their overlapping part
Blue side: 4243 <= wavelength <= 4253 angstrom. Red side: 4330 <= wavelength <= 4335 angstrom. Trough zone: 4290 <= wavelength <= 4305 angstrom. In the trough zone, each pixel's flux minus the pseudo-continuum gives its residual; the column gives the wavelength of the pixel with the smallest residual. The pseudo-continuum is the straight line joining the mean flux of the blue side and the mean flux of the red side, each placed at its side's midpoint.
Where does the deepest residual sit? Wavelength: 4301.5 angstrom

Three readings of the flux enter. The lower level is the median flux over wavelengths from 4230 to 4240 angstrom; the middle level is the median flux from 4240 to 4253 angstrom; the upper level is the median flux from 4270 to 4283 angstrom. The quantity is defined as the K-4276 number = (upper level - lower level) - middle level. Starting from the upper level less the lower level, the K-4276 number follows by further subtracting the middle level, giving -26.8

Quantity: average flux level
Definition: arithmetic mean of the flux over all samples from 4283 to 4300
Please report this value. 21.7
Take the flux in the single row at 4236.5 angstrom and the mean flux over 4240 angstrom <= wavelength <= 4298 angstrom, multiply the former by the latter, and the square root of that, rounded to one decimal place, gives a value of 24.7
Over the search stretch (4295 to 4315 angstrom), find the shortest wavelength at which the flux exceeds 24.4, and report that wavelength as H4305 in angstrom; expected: 4296.5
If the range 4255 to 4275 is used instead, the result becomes 4256.5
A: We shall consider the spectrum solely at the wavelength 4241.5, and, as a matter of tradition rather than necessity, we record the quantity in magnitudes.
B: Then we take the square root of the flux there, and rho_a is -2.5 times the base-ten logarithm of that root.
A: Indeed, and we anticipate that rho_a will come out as -1.72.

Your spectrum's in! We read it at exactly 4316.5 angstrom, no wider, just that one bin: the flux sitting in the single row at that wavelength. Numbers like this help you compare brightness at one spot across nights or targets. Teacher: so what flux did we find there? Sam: 21.1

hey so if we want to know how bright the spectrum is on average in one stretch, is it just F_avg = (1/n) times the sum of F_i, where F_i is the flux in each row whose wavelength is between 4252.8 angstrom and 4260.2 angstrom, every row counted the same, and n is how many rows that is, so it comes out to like 24.5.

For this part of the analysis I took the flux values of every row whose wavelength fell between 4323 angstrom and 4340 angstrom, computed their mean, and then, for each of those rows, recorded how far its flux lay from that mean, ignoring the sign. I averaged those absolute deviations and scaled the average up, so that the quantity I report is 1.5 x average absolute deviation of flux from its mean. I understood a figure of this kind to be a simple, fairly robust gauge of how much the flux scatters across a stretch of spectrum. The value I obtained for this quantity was 2.8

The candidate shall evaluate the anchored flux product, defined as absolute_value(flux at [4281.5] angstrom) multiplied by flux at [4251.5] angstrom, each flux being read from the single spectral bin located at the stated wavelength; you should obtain 577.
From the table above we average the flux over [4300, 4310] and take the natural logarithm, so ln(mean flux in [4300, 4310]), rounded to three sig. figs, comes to 3.03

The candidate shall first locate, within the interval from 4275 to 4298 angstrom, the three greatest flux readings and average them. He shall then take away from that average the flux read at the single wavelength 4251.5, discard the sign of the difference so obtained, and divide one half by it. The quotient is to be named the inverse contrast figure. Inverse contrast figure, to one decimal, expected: 7.9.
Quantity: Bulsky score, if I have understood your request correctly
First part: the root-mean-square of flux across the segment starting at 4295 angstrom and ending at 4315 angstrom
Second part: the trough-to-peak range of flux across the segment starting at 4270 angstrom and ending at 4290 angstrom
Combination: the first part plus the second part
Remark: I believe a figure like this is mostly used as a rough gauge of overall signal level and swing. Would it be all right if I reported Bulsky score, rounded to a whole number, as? 24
